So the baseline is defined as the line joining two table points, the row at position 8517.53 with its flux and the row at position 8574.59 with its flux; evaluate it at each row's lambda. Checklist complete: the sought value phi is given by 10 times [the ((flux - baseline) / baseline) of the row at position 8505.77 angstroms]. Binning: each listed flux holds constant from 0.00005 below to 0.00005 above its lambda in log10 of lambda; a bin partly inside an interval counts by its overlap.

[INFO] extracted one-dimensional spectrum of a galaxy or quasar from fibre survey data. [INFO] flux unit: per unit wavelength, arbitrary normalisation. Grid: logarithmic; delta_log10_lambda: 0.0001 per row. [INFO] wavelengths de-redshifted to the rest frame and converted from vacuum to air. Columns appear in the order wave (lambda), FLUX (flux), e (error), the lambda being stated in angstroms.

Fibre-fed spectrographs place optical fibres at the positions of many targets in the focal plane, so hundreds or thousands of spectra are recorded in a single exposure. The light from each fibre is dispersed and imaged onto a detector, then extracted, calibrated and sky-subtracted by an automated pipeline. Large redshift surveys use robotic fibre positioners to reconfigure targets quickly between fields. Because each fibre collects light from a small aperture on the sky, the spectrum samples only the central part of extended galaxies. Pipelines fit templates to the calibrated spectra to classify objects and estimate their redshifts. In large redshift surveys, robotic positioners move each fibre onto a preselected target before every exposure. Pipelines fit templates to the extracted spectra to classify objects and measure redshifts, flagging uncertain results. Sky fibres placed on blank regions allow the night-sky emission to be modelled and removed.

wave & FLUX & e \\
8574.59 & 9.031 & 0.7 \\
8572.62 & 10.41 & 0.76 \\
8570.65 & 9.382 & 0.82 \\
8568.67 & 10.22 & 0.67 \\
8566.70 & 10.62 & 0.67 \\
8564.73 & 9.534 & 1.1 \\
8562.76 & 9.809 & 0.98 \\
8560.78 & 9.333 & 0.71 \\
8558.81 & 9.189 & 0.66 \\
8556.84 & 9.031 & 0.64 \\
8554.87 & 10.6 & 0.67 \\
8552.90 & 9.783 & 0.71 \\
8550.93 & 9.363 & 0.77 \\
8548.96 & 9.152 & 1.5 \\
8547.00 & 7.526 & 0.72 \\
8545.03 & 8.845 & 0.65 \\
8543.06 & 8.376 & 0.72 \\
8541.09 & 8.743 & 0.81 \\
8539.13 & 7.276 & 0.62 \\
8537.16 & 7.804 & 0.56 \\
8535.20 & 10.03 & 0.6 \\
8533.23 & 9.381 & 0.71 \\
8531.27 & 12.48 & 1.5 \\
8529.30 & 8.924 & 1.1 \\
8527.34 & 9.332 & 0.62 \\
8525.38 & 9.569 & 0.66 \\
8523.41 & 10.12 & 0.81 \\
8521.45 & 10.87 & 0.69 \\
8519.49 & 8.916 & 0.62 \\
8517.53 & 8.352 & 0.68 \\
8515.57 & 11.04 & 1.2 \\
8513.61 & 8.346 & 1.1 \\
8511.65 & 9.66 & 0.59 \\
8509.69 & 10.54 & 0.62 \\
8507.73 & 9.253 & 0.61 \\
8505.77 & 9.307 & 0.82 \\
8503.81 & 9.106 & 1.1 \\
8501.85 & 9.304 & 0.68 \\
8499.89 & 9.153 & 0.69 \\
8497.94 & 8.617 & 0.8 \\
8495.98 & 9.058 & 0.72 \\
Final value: 1.3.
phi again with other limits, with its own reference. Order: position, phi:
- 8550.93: 0.7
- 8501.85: 1.4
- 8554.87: 2.1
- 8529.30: 0.5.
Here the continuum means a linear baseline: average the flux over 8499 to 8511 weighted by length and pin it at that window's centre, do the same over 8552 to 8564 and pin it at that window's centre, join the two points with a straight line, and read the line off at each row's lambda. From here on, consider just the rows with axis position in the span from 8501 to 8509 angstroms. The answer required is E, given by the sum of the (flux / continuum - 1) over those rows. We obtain -0.09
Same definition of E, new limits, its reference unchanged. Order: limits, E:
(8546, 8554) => -0.26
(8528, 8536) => 0.28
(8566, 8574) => 0.21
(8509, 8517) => 0.18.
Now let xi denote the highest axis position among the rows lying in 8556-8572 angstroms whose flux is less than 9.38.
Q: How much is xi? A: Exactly 8560.78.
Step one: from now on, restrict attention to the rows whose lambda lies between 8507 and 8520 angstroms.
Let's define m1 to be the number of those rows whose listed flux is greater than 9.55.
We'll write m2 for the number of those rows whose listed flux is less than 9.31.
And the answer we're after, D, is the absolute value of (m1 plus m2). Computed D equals 7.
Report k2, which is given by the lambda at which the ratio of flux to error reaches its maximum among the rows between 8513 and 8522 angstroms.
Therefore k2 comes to 8521.45 angstroms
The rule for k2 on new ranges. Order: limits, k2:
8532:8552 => 8535.20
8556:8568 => 8566.70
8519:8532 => 8521.45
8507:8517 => 8509.69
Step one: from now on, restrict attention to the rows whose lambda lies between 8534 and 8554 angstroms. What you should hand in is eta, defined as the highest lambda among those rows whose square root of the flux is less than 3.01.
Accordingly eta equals 8547.00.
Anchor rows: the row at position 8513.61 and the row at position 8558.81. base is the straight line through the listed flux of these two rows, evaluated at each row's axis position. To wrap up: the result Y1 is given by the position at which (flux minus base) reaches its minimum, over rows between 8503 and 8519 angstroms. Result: 8517.53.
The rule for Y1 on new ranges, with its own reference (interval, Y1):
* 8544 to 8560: 8547.00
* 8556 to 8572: 8556.84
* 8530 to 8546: 8539.13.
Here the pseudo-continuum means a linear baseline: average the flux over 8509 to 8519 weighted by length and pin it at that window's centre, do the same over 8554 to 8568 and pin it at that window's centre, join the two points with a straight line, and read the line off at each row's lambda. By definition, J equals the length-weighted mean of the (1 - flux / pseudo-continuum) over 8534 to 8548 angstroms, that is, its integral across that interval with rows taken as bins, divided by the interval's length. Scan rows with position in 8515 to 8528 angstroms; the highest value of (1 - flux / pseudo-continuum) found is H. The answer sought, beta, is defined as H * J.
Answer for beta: 0.0163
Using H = 0.12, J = 0.131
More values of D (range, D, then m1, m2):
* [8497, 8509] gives 6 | 0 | 6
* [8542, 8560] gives 8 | 2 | 6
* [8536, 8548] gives 6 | 0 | 6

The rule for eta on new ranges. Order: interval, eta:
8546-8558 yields 8556.84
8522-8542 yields 8541.09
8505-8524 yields 8519.49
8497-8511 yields 8497.94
